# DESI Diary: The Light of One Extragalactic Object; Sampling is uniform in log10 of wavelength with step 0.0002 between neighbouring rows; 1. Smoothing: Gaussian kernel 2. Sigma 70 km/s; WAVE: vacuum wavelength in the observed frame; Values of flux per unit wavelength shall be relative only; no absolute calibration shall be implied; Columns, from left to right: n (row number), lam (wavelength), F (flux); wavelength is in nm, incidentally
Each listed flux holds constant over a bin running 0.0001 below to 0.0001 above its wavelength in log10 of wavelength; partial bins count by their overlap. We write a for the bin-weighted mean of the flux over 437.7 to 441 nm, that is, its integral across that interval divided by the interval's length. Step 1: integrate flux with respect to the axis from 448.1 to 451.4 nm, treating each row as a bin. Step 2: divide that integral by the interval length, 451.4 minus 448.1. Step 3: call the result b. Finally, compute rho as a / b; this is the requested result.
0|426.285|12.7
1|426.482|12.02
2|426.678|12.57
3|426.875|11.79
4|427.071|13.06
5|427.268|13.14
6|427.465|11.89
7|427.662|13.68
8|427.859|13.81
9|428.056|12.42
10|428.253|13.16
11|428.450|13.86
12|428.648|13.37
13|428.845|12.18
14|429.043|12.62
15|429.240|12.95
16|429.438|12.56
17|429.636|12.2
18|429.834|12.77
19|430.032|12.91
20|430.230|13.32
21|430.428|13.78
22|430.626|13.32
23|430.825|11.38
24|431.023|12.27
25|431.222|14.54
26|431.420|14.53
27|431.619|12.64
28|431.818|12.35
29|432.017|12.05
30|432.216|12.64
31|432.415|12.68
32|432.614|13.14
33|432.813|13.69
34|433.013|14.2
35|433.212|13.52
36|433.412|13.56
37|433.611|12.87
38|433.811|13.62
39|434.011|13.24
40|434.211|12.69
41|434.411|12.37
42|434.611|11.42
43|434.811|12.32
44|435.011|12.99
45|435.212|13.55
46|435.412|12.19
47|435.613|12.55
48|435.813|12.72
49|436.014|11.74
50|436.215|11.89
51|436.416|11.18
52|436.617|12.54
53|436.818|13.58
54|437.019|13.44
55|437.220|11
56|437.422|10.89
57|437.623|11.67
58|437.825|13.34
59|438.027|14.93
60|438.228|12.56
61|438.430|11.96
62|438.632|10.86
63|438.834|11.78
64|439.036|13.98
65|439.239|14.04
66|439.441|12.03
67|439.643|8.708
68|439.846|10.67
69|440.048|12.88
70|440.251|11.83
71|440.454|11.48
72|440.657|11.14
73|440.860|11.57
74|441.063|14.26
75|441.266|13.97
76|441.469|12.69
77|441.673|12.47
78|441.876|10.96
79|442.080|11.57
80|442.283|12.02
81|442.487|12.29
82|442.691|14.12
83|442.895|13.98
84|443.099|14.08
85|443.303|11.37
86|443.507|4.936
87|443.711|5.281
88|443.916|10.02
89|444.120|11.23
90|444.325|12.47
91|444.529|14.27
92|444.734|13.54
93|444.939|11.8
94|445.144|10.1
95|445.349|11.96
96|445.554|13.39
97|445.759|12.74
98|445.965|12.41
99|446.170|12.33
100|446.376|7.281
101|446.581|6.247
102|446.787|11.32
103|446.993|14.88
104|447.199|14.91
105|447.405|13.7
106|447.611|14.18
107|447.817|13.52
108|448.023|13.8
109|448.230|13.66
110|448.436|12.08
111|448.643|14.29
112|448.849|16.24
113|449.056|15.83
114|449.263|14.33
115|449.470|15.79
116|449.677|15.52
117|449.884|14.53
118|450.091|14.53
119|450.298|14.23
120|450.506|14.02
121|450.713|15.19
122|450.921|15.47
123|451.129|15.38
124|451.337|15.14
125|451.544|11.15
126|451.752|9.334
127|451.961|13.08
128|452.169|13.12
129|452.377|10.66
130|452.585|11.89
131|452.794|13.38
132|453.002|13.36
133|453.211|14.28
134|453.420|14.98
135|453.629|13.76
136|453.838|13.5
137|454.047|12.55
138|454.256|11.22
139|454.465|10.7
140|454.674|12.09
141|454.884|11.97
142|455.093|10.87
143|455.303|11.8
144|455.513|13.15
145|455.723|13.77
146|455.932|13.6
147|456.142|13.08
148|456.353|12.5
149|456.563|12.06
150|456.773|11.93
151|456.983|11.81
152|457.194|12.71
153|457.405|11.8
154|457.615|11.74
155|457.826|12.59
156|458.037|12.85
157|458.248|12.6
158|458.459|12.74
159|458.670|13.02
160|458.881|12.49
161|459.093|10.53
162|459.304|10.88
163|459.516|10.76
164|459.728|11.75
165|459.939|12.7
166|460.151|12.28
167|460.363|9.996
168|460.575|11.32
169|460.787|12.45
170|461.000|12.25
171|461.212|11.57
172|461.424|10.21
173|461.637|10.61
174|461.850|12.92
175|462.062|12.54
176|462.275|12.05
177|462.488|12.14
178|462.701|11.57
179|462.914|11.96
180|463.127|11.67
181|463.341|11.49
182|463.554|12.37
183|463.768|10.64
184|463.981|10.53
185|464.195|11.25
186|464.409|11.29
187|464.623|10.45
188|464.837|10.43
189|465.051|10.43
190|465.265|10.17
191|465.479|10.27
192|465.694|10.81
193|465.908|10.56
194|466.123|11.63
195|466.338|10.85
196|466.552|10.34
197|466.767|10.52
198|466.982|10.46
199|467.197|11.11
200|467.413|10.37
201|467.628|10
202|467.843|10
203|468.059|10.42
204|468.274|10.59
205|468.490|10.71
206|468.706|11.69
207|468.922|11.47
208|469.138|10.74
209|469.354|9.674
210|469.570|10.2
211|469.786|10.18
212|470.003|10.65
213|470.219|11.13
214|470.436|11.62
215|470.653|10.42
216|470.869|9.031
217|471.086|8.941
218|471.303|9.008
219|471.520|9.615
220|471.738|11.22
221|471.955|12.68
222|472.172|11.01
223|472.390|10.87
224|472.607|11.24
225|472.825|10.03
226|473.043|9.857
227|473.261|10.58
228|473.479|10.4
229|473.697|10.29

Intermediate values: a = 12.1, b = 14.7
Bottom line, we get 0.82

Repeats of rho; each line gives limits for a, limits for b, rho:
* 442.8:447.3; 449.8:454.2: 0.85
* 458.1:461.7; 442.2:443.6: 0.98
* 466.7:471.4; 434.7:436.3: 0.83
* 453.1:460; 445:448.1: 1.02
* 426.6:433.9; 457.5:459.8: 1.08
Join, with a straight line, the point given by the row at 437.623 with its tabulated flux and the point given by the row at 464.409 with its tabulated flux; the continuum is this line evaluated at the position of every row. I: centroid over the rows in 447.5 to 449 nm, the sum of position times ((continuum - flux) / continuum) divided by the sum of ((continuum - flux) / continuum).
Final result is 448.30 nm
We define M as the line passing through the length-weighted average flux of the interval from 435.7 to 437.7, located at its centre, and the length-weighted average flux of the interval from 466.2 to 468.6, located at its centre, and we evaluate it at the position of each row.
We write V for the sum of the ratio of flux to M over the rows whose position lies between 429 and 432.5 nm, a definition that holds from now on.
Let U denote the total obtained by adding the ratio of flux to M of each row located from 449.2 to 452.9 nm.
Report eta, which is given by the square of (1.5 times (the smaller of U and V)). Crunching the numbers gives 786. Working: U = 21.7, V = 18.7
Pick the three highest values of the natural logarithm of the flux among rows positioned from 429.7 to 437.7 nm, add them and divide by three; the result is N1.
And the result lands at 2.67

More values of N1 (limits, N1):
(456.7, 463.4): 2.56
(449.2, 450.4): 2.73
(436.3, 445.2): 2.67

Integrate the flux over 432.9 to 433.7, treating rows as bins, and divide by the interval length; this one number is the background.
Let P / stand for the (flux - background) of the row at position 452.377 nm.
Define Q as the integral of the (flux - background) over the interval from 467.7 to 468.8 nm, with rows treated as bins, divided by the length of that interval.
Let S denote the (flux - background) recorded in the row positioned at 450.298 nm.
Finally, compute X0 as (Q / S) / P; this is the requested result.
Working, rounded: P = -2.9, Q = -2.9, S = 0.7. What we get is 1.5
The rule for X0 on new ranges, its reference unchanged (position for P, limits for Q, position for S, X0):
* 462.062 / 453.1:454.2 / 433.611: 0.2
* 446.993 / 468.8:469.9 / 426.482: 1.5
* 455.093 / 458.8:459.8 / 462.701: -0.4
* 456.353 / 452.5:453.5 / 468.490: 0.0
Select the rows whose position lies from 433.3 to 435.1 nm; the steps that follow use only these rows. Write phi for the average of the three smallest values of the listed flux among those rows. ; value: 12.0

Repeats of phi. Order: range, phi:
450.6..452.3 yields 11.2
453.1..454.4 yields 12.4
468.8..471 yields 9.6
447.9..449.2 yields 13.2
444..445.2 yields 11.0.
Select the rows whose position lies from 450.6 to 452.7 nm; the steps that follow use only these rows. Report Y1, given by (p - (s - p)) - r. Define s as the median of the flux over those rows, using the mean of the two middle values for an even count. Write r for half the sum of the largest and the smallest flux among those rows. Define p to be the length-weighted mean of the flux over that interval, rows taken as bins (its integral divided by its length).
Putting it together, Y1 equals 0.59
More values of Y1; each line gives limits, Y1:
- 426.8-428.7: 0.07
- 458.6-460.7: 0.07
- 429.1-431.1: 0.08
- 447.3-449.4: 0.23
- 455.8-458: -0.12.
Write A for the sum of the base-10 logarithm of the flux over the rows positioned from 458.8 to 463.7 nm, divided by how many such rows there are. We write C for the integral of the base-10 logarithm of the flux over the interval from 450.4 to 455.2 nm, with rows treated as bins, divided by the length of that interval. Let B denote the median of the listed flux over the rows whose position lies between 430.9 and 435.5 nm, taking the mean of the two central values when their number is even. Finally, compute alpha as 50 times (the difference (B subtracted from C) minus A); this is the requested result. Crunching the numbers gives -641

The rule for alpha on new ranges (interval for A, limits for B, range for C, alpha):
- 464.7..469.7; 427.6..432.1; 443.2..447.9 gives -645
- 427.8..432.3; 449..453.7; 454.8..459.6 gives -715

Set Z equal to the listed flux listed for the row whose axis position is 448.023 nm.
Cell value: 13.8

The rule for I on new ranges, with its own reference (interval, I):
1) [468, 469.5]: 468.78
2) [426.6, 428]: 427.44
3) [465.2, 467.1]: 466.07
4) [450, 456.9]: 452.70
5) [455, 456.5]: 455.91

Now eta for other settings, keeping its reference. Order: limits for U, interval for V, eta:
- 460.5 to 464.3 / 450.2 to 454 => 853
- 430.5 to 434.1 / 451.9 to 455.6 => 830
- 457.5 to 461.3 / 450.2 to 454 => 869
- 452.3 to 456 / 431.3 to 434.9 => 816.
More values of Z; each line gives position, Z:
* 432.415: 12.68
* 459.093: 10.53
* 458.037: 12.85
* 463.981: 10.53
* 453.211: 14.28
